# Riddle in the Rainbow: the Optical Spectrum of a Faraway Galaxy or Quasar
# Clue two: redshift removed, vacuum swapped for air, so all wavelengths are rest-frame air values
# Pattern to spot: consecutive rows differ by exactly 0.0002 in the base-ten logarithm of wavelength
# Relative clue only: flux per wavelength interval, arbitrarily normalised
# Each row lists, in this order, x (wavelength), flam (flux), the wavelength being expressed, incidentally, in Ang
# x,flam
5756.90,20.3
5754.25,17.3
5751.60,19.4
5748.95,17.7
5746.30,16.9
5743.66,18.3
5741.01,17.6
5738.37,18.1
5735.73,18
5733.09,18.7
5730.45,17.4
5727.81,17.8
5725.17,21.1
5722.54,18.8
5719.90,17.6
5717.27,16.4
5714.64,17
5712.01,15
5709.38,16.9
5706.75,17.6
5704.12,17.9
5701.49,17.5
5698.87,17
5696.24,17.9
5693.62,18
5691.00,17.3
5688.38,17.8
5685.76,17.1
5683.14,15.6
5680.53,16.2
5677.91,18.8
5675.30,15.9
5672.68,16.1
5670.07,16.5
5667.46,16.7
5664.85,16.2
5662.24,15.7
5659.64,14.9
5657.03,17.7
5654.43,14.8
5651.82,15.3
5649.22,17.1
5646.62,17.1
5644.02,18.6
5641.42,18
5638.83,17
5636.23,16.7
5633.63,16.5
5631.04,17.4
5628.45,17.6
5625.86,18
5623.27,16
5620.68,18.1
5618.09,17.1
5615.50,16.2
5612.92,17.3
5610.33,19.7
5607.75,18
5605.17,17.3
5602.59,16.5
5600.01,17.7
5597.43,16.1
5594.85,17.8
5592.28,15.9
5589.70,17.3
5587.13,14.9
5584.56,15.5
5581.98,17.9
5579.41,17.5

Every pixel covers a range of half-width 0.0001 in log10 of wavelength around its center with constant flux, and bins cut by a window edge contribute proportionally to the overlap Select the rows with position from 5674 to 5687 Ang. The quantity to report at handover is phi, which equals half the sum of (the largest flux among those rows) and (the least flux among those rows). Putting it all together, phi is 17.2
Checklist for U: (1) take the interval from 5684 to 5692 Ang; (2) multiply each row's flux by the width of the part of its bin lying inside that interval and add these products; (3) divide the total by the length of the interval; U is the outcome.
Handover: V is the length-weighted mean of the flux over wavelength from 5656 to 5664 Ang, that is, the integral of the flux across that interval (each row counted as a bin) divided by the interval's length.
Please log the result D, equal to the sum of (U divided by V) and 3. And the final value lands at 4.08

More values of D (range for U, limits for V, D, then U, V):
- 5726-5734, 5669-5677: 4.11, 18.1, 16.3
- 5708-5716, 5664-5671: 3.99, 16.3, 16.5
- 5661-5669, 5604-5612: 3.89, 16.2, 18.3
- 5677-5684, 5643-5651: 3.97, 16.8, 17.4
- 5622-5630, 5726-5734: 3.95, 17.2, 18.1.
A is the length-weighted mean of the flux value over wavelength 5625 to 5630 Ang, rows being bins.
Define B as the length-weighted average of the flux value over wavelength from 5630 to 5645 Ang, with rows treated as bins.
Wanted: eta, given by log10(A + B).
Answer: 1.55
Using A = 17.8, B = 17.3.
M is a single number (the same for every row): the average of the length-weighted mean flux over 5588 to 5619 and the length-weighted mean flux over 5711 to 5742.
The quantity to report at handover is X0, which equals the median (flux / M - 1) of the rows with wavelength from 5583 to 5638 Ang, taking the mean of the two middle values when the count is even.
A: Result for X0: -0.013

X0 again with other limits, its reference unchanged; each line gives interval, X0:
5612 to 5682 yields -0.047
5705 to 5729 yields 0.005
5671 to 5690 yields -0.075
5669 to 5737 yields -0.004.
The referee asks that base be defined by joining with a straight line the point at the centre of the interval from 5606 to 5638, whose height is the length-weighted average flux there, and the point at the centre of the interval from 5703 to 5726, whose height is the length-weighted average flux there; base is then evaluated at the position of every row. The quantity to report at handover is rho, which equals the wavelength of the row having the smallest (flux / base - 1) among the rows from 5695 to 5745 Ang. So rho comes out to 5712.01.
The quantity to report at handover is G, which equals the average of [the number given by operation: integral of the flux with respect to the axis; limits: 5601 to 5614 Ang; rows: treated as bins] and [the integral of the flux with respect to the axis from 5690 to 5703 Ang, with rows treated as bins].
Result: 230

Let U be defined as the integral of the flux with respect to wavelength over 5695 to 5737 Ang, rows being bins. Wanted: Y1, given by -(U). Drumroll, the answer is -742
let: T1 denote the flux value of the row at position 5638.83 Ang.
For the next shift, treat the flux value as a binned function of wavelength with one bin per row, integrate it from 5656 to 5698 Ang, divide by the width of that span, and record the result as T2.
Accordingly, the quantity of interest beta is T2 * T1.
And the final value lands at 285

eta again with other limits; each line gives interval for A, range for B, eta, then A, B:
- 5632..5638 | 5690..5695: 1.54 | 16.7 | 17.7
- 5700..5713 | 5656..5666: 1.52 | 17.0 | 16.1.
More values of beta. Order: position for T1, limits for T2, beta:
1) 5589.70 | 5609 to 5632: 303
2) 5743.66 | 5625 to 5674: 306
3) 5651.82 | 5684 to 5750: 270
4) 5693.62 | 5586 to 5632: 309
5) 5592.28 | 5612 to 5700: 268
